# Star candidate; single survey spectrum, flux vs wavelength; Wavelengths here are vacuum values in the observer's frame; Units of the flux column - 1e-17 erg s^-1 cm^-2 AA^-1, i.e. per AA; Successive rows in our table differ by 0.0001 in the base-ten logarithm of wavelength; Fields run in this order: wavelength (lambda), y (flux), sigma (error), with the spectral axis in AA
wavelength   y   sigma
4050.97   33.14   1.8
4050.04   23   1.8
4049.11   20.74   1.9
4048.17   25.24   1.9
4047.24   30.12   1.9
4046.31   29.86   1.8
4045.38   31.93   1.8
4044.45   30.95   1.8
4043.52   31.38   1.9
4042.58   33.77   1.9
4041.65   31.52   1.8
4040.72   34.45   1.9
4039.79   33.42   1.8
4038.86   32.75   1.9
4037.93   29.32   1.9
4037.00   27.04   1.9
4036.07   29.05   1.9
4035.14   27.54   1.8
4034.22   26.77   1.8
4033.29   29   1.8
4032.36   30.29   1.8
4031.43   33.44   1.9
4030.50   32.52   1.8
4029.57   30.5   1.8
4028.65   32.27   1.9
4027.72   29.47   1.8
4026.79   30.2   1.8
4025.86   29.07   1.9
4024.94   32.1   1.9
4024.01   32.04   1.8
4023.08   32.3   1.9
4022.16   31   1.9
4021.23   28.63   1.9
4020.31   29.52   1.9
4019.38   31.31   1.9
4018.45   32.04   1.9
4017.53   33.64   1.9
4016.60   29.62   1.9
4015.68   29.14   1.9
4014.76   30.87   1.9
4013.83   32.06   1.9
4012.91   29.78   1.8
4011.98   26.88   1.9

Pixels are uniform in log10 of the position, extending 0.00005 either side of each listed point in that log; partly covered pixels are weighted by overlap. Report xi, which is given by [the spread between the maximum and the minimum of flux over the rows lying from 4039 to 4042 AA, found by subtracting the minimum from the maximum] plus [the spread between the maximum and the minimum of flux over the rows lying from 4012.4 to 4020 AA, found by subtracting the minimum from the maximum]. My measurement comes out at 7.4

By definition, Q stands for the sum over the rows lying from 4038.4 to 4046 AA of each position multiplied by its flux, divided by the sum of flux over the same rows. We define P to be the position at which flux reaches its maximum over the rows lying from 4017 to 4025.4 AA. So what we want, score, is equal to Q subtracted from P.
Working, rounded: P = 4017.53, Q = 4042.1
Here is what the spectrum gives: -24.5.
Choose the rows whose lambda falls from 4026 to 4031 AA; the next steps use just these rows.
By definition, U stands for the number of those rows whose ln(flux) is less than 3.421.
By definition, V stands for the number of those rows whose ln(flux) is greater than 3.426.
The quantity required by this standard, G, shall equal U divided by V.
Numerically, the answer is 1.5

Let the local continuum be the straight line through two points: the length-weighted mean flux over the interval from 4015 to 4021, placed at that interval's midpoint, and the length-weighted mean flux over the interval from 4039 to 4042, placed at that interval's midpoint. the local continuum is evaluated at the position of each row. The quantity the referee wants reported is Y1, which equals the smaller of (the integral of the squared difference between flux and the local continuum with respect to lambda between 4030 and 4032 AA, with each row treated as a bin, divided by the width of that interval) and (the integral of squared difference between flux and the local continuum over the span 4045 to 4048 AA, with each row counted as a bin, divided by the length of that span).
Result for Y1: 1.0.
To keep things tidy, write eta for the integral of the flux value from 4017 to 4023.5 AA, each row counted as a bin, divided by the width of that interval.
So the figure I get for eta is 31.2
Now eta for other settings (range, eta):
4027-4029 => 30.6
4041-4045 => 32.0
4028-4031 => 31.7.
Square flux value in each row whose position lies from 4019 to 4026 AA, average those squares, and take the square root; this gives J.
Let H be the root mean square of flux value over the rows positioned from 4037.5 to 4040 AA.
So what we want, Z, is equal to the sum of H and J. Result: 62.7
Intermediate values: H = 31.9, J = 30.8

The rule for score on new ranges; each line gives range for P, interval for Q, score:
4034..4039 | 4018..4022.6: 18.6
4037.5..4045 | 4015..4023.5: 21.3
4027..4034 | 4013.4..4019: 15.3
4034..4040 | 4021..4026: 16.2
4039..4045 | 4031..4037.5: 6.6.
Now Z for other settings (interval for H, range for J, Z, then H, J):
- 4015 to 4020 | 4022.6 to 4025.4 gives 63.3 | 31.2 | 32.1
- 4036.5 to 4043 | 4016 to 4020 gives 63.5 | 31.9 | 31.7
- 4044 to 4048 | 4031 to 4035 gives 60.7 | 30.7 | 30.0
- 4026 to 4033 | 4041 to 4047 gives 62.9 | 31.3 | 31.6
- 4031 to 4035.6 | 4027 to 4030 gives 60.3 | 29.5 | 30.8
